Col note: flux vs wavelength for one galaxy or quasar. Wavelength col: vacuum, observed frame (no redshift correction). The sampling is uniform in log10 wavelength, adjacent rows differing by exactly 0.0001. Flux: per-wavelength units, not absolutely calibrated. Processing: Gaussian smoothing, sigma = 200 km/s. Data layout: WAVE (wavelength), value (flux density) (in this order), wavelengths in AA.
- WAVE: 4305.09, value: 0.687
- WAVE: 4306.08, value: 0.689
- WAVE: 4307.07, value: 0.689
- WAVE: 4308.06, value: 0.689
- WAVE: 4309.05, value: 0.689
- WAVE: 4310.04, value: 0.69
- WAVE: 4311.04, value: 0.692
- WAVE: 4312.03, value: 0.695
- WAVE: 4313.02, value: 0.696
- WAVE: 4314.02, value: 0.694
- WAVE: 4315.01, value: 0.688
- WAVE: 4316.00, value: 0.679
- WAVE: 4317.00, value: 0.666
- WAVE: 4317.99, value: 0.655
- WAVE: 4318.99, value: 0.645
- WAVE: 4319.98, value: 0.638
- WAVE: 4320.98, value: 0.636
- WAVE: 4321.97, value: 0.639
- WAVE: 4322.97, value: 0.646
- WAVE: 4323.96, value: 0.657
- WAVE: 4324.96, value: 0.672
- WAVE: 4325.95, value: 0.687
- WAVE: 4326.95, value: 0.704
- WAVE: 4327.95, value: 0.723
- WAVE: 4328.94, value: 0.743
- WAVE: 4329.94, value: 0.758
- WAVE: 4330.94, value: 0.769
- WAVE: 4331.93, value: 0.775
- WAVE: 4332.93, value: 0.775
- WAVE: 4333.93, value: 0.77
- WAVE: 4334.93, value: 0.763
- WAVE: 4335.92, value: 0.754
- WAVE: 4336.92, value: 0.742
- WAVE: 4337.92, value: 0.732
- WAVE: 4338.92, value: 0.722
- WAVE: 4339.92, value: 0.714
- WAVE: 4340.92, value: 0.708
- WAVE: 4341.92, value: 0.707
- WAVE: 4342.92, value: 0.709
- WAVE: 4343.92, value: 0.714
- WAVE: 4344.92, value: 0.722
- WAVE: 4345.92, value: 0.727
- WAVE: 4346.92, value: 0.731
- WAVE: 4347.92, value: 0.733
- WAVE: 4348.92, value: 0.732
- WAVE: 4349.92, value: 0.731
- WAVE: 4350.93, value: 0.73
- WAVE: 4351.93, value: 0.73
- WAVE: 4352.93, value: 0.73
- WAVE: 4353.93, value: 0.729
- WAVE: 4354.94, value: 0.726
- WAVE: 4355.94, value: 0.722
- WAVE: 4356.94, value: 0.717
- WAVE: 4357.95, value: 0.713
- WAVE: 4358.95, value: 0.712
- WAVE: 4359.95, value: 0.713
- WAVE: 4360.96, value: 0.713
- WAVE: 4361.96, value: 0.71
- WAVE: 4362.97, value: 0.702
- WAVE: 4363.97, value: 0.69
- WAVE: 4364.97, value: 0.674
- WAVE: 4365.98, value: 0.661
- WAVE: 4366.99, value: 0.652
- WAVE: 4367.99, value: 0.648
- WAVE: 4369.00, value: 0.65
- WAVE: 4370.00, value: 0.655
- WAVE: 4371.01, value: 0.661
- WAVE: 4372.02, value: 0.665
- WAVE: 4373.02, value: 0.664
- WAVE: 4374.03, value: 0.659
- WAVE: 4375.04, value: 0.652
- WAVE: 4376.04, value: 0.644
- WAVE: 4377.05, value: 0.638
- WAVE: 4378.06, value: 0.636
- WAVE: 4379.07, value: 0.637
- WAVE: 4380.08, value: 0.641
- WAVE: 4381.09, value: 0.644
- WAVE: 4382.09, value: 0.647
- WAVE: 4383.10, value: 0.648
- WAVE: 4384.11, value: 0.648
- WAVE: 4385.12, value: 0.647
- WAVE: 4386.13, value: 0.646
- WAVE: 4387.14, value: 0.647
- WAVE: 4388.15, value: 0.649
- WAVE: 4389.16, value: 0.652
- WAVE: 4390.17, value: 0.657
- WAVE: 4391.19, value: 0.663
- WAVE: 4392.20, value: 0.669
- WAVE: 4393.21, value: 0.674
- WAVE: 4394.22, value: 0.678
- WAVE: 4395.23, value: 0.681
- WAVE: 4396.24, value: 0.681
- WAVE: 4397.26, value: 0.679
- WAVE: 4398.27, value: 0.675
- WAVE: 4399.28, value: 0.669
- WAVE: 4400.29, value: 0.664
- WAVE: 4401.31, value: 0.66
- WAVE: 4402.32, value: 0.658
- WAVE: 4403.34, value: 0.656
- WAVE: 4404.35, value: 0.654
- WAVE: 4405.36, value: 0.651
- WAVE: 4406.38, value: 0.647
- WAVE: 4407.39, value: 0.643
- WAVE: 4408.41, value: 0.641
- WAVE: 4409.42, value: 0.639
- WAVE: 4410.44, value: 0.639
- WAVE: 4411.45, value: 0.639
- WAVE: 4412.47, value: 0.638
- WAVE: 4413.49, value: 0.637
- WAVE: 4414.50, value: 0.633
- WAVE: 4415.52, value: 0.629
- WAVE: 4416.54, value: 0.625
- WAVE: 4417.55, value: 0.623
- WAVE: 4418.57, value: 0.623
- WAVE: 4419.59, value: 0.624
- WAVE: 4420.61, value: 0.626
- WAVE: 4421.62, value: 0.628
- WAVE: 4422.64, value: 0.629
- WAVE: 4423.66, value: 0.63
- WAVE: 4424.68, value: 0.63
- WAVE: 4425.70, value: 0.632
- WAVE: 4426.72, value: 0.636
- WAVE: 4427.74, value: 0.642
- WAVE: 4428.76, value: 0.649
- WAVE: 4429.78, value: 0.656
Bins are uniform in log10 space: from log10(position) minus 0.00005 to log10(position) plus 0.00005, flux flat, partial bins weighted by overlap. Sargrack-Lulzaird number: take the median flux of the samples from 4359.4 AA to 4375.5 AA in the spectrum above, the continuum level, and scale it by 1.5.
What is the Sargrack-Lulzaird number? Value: 0.99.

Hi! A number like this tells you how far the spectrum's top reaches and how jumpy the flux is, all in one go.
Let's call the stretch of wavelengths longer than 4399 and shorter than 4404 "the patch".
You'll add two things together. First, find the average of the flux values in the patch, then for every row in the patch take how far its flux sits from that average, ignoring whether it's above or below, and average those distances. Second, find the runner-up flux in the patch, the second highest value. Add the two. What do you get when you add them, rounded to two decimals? 0.67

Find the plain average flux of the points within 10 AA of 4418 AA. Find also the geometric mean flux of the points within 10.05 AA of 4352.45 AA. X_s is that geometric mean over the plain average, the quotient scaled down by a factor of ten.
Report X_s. 0.114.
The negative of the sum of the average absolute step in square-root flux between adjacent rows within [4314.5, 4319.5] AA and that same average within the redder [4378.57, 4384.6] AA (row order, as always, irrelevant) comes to -0.0080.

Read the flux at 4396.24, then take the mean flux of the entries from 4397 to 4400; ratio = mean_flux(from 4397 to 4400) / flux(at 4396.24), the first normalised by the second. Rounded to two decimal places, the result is 0.99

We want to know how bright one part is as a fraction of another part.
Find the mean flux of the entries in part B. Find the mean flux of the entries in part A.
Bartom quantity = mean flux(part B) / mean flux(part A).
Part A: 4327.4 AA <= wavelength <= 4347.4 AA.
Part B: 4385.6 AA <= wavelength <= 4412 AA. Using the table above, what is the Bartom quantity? 0.89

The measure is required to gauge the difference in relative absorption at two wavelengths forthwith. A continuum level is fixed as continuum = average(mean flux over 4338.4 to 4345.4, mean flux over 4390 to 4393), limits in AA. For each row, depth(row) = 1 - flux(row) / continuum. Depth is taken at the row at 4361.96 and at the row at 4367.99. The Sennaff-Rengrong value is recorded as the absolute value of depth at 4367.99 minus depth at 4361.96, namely 0.090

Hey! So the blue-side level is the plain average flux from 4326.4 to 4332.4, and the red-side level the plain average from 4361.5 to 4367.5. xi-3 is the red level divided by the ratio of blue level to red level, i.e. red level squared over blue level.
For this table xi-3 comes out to 0.623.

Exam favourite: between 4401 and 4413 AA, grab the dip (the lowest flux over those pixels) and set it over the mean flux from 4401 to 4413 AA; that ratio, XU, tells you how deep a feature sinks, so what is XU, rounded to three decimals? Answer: 0.986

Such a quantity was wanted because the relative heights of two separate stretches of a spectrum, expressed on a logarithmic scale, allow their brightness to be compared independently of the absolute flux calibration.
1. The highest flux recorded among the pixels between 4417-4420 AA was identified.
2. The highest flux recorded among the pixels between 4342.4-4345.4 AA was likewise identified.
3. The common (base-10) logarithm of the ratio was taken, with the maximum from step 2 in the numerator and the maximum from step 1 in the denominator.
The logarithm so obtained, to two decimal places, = 0.06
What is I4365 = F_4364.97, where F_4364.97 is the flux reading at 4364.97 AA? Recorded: 0.674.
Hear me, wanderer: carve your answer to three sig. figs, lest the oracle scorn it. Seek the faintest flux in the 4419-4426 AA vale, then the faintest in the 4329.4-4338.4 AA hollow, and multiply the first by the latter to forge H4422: 0.457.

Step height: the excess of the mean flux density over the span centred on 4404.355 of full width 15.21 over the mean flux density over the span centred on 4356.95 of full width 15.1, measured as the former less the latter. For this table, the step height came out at -0.06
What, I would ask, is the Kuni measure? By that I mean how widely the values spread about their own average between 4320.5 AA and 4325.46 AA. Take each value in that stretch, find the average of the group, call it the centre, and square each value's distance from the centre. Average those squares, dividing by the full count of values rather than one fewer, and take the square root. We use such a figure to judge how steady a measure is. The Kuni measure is 0.013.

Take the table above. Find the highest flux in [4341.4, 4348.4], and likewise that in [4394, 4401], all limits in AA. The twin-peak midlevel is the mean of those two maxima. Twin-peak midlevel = 0.707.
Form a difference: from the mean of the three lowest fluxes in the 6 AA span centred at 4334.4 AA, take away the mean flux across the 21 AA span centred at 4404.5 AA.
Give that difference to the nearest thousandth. 0.098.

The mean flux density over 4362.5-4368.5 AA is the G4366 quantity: 0.671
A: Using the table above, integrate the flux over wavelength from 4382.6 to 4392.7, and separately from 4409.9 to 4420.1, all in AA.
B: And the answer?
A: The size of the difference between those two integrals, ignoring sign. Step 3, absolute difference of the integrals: 0.2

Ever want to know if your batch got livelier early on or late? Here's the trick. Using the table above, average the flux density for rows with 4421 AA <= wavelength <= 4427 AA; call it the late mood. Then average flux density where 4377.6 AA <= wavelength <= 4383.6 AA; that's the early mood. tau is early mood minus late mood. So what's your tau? 0.01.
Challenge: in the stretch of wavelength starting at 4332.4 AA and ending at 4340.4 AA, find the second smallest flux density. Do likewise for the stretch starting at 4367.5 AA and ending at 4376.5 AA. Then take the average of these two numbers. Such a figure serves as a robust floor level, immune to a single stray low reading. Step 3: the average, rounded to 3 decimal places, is 0.685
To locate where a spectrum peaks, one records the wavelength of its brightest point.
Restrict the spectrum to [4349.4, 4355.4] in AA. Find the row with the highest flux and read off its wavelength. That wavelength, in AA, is 4349.92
